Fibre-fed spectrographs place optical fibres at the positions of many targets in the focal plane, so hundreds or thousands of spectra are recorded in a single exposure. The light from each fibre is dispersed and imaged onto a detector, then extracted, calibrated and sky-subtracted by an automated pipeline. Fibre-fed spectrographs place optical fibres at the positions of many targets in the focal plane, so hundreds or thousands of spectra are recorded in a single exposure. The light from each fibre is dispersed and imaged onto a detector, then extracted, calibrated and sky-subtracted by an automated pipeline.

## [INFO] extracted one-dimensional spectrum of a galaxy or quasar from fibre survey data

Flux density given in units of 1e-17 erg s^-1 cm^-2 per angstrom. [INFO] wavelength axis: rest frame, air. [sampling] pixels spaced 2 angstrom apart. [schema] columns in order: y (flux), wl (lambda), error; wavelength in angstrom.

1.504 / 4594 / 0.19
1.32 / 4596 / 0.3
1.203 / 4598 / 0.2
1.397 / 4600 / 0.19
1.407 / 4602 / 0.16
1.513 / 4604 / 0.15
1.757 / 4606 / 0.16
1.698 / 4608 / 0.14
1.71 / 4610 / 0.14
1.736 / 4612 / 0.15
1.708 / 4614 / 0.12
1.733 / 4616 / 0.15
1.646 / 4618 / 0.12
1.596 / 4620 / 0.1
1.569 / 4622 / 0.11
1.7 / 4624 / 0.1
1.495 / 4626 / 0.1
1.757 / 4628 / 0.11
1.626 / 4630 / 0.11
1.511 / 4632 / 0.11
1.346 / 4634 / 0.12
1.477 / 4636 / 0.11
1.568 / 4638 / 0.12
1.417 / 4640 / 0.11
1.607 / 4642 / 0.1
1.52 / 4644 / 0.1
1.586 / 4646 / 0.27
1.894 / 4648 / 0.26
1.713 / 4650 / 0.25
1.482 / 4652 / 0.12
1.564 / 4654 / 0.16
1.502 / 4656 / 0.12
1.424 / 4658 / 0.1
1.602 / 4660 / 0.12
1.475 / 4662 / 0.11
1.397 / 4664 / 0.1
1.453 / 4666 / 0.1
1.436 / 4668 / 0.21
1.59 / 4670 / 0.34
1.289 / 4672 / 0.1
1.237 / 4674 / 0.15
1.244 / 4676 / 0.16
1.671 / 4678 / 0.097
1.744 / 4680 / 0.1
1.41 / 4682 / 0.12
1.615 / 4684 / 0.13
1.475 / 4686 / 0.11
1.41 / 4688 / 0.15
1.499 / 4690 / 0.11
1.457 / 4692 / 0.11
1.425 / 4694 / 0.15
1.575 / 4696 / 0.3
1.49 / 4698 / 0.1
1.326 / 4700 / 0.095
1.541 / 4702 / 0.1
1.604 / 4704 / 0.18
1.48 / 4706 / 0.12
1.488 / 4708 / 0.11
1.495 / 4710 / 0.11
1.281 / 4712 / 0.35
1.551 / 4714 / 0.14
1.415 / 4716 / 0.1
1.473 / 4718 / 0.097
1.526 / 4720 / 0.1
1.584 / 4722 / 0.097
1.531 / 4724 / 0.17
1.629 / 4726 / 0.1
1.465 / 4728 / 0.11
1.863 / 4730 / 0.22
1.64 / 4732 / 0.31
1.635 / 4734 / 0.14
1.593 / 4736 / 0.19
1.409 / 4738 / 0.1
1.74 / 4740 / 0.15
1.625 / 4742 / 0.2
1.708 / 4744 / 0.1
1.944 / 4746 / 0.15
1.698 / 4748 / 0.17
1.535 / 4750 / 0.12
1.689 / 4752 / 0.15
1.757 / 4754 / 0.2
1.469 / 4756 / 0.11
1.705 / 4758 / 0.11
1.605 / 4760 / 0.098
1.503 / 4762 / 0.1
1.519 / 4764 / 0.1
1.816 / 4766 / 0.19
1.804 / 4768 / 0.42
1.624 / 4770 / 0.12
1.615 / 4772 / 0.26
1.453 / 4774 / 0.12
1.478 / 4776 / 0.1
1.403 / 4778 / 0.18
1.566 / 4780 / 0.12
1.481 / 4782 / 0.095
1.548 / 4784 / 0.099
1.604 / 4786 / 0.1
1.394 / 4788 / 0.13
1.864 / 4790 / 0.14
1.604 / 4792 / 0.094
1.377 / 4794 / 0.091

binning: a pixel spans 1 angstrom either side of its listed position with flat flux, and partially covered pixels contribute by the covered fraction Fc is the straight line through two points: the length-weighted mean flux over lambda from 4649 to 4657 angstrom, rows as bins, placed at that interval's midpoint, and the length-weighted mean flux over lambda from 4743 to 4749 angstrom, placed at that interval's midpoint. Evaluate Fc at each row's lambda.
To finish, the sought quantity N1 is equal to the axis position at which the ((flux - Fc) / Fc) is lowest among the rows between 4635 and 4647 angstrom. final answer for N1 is 4640 angstrom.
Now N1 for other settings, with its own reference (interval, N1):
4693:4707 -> 4700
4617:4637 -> 4634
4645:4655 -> 4652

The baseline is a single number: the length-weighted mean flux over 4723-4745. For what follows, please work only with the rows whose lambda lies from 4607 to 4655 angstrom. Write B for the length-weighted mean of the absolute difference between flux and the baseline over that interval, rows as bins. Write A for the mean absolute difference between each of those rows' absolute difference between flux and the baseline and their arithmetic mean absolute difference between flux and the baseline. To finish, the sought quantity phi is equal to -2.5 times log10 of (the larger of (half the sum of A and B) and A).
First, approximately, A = 0.052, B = 0.101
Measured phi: 2.79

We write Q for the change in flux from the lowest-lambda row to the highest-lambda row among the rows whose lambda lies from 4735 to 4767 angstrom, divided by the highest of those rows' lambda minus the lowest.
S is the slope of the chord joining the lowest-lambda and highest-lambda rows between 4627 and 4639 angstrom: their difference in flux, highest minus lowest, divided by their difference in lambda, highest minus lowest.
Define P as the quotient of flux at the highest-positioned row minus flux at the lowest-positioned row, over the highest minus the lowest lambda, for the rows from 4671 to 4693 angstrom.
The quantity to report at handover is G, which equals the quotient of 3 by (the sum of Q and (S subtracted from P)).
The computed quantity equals 86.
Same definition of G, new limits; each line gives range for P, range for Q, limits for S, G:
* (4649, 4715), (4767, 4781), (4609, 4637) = -224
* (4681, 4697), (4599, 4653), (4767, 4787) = 122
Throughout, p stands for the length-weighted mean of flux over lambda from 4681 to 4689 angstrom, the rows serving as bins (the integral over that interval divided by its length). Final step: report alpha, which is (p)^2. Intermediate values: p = 1.48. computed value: 2.18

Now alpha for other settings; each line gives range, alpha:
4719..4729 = 2.39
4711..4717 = 2.00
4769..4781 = 2.32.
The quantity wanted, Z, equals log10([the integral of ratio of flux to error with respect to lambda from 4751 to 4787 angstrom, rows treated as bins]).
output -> 2.65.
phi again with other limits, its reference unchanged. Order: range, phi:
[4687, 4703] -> 2.41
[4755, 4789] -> 2.64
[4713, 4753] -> 2.66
